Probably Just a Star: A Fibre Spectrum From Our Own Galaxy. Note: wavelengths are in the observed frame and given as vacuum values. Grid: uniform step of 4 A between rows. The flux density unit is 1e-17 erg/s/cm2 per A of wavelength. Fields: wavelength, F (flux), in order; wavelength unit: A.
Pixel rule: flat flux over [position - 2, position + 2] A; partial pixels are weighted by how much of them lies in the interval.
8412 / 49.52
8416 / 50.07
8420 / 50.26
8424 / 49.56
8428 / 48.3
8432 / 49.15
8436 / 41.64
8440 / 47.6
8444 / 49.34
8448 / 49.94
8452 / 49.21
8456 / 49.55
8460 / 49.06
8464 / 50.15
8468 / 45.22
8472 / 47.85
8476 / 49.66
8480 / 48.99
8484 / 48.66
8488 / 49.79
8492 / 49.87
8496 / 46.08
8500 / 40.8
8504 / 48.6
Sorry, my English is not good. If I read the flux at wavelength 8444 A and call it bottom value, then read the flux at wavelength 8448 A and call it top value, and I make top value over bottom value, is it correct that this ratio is 1.01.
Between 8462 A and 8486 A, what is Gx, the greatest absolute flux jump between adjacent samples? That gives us 4.9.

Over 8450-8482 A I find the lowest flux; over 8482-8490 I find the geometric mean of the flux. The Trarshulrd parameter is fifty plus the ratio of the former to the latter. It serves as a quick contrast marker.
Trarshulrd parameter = 50.9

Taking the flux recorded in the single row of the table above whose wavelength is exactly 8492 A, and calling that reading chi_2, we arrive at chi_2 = 49.87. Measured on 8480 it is 48.99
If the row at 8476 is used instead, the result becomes 49.66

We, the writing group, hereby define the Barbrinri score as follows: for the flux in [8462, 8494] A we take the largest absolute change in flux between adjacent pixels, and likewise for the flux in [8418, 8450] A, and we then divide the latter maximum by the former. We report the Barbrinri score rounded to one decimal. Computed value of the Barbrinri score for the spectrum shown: 1.5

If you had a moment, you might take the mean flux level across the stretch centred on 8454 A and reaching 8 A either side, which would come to 49.4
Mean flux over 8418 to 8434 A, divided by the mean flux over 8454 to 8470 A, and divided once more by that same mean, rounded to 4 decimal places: 0.0210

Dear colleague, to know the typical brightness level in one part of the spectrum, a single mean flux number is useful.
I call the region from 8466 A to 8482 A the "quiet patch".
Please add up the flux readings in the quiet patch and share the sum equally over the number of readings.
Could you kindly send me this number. 47.9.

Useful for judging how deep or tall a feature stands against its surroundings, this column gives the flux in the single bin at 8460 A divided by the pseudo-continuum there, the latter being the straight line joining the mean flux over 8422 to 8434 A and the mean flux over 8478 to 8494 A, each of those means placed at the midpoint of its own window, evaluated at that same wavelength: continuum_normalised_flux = 1.00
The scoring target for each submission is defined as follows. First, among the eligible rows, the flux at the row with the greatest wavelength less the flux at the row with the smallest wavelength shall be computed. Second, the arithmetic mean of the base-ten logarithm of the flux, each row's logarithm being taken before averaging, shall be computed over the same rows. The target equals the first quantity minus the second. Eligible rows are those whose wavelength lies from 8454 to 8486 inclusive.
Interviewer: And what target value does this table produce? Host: -3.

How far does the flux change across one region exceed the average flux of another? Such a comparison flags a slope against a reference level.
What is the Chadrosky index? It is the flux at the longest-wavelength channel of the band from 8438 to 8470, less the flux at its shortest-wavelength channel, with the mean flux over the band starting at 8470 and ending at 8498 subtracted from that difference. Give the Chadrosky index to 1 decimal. -51.1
